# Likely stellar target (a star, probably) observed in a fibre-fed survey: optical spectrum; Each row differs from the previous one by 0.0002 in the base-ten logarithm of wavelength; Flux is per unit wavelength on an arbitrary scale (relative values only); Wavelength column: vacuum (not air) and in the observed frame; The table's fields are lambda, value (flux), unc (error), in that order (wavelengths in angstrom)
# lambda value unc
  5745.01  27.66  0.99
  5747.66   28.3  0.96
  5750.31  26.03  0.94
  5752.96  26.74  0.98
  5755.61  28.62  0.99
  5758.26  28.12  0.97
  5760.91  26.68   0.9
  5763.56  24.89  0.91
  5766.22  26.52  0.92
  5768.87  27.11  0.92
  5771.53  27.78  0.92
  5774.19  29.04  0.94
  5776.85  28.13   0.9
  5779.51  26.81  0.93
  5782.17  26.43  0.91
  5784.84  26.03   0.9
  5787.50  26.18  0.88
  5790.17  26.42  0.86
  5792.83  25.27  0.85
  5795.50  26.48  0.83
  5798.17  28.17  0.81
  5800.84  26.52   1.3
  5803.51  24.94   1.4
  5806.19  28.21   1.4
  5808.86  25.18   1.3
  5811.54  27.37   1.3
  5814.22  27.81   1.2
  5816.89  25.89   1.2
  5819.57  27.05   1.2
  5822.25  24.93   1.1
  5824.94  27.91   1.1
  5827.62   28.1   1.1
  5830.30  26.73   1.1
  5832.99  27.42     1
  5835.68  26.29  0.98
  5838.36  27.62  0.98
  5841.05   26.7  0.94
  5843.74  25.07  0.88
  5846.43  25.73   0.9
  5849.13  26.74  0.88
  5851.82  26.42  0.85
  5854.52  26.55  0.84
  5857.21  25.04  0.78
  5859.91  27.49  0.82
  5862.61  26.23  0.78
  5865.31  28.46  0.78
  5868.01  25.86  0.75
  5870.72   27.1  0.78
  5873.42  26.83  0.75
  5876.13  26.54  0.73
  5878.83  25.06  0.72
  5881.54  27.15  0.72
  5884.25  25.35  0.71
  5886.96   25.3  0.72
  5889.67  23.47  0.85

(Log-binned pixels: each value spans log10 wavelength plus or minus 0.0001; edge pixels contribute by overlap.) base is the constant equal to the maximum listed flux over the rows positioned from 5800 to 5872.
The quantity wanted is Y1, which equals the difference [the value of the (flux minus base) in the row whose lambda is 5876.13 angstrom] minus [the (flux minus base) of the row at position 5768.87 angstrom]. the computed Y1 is -0.6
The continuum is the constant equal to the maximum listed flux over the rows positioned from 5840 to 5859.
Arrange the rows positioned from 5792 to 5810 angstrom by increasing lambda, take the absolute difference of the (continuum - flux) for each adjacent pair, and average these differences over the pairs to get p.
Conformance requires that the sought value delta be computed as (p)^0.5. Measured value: 1.4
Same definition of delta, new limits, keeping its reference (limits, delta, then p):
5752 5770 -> 1.1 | 1.3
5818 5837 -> 1.2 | 1.4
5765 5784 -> 0.9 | 0.9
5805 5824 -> 1.3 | 1.8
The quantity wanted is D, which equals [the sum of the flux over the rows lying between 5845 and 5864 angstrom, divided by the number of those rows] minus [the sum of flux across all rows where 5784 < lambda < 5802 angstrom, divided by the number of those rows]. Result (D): -0.12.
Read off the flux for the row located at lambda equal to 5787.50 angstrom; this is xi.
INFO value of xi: 26.18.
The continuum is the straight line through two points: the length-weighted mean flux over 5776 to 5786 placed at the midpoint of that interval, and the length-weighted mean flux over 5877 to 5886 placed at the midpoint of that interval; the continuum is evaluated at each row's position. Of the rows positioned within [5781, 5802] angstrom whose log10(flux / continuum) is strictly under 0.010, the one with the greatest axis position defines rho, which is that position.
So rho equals 5800.84 angstrom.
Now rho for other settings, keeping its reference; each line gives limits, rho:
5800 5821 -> 5819.57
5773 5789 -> 5787.50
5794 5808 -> 5803.51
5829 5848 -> 5846.43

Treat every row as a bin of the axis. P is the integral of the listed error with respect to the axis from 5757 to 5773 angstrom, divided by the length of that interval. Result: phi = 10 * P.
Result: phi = 9.2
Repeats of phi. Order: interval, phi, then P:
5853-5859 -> 8.1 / 0.81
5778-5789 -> 9.0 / 0.90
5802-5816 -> 13.2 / 1.32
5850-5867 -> 8.1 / 0.81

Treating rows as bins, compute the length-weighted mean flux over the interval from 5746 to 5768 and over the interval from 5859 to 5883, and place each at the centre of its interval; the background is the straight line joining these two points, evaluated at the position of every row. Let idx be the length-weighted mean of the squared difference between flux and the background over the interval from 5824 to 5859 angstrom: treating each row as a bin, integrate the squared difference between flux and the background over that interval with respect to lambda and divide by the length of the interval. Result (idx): 0.9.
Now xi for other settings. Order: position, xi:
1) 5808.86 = 25.18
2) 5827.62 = 28.1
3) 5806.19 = 28.21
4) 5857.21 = 25.04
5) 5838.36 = 27.62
